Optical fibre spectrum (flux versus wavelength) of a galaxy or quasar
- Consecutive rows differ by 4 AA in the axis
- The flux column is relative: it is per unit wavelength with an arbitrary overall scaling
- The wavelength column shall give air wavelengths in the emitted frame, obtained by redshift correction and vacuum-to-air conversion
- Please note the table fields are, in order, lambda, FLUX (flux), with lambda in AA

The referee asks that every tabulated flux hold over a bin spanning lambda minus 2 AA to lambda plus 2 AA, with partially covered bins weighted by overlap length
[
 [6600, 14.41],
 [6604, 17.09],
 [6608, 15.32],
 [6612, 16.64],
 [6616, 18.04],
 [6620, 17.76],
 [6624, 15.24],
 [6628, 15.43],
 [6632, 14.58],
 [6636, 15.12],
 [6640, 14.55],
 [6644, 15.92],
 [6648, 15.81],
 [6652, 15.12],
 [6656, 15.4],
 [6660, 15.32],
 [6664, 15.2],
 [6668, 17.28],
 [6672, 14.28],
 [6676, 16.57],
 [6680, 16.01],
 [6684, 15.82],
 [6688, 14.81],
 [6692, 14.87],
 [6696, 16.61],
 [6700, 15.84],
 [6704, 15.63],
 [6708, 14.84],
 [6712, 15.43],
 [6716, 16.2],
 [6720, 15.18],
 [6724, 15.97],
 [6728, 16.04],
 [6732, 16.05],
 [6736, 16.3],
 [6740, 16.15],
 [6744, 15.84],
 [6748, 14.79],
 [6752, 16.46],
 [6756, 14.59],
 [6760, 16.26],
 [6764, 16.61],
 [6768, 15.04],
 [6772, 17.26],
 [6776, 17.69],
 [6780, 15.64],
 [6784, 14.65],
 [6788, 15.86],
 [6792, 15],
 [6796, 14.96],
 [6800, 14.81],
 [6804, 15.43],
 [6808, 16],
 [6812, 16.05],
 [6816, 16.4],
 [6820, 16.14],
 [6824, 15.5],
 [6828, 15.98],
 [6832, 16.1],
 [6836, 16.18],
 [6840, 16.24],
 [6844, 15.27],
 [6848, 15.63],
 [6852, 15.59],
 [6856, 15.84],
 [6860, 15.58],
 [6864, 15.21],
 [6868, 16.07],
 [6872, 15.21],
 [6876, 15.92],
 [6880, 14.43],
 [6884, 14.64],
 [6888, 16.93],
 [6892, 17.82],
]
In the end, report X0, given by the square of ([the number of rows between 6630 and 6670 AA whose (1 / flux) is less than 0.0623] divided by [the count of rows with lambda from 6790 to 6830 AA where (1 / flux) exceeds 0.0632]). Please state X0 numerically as 0.04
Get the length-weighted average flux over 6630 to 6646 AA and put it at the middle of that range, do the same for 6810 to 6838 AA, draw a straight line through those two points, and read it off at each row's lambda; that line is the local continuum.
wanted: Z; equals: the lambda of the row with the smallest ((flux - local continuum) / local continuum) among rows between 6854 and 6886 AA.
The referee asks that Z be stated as 6880 AA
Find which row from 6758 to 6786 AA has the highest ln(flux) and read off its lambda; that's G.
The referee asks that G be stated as 6776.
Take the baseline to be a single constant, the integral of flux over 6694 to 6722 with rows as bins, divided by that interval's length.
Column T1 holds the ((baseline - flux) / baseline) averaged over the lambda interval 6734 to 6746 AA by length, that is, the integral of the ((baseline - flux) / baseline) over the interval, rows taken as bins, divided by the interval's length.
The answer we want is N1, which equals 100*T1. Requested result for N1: -2.7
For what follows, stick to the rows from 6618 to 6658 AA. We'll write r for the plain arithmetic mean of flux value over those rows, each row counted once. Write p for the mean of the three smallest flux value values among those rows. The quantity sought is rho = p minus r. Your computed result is -0.7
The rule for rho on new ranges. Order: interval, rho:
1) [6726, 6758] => -0.7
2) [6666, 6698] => -1.1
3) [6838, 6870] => -0.3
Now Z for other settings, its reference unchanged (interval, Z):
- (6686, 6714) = 6708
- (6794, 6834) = 6800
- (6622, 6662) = 6640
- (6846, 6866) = 6864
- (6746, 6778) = 6756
